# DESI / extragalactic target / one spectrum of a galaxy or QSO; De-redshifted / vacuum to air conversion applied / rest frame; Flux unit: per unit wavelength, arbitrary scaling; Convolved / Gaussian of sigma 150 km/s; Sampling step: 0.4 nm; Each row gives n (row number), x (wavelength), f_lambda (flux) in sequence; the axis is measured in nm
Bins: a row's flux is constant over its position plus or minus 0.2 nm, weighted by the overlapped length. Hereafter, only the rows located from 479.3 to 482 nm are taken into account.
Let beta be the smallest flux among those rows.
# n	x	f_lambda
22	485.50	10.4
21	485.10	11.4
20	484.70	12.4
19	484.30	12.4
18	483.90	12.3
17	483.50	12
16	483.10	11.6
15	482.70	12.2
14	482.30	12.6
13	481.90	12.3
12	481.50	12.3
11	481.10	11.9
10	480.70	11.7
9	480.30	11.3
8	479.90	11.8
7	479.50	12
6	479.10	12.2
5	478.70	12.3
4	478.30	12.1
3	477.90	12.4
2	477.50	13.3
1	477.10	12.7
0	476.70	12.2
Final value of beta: 11.3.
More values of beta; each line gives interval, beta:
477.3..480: 11.8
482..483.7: 11.6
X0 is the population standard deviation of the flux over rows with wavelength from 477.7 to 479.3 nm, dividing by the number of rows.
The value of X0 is 0.11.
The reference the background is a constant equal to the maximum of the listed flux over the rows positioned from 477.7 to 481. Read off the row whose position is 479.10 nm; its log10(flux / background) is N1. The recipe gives -0.007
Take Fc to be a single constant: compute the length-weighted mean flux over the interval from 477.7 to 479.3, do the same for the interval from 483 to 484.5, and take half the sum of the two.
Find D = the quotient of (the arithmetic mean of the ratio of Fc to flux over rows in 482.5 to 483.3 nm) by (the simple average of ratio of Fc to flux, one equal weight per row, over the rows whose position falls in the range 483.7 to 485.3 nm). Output 1.02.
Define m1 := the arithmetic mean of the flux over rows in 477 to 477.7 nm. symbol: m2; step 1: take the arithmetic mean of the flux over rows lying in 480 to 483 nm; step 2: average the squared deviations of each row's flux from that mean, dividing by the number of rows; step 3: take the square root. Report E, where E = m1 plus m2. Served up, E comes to 13.4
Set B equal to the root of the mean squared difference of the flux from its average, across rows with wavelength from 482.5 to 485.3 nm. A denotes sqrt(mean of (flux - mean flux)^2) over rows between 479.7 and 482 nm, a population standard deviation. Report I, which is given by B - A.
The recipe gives 0.021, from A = 0.35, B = 0.370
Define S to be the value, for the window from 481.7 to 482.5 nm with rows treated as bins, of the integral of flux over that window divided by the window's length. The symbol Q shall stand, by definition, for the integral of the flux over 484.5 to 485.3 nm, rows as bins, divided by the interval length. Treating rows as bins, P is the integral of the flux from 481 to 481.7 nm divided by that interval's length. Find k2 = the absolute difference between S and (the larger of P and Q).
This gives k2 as 0.32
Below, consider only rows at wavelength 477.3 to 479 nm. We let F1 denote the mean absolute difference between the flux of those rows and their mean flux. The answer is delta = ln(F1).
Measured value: -0.95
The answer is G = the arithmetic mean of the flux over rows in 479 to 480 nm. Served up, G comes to 12.0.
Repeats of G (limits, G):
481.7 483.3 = 12.2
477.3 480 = 12.3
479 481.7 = 11.9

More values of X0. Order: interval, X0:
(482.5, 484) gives 0.27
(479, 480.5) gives 0.33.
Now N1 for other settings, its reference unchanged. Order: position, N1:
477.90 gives 0.000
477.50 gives 0.030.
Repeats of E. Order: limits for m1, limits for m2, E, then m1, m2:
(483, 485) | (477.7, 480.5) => 12.5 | 12.1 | 0.34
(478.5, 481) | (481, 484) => 12.2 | 11.9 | 0.29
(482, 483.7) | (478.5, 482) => 12.4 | 12.1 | 0.32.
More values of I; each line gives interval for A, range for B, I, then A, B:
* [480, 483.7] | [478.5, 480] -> -0.192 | 0.38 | 0.192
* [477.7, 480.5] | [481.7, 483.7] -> -0.012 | 0.34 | 0.332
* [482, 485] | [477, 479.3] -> 0.100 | 0.30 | 0.404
